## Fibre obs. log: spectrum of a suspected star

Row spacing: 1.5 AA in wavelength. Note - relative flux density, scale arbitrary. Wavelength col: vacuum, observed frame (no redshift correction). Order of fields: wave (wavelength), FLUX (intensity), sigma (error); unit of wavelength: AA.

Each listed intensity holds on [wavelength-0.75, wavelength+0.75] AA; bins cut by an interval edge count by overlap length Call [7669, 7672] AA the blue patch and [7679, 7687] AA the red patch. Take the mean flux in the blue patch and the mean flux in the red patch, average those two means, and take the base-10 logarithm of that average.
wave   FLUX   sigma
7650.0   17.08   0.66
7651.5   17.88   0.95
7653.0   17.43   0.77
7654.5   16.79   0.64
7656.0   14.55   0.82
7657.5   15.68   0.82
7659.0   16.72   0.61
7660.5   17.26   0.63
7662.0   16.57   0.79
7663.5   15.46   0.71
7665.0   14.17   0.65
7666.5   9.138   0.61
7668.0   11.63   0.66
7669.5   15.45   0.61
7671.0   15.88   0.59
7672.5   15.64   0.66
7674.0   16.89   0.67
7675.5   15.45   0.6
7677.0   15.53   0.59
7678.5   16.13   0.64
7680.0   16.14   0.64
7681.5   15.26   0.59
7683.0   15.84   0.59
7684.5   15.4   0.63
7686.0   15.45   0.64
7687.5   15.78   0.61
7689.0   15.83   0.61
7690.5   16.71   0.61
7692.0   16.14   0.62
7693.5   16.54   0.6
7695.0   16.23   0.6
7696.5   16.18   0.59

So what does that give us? 1.19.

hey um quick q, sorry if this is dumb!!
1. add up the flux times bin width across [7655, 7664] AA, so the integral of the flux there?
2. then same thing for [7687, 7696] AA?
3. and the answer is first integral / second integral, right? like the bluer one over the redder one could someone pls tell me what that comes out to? 0.99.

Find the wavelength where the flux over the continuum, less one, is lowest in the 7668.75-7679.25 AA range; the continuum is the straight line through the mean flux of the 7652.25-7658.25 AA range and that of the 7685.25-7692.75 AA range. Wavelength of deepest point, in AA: 7669.5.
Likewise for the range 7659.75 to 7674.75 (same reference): 7666.5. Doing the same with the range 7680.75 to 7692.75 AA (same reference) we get 7681.5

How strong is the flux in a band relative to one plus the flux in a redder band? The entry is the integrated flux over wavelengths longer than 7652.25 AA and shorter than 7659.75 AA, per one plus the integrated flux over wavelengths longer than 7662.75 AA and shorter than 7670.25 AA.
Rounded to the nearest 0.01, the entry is 1.22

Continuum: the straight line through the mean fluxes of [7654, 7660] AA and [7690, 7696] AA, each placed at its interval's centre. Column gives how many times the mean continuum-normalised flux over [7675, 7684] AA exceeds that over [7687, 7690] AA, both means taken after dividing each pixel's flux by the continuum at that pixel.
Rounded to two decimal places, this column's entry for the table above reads 1.00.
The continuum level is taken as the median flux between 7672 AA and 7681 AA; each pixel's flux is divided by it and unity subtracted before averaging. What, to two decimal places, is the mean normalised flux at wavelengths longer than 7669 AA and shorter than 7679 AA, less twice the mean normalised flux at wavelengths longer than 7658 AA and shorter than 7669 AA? 0.18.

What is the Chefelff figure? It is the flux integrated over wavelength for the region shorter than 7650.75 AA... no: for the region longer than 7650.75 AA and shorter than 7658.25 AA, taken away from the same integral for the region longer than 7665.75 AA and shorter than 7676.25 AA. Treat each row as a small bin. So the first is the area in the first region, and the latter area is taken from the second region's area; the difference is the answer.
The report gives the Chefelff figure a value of 27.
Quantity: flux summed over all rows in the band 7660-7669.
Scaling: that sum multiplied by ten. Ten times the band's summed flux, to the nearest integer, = 842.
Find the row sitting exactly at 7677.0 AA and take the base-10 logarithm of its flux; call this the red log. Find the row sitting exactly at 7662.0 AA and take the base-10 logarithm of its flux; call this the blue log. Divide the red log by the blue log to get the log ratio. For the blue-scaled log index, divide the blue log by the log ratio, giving 1.25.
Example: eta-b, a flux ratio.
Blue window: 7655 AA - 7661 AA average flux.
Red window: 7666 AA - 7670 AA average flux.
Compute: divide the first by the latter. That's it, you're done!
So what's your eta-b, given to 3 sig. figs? 1.33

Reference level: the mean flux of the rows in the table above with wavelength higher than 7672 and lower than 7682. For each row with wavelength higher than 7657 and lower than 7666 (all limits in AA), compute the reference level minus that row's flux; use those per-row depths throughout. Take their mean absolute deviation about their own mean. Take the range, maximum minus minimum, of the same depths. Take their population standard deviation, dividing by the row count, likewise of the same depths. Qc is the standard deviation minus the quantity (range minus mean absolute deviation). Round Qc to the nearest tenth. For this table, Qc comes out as -1.2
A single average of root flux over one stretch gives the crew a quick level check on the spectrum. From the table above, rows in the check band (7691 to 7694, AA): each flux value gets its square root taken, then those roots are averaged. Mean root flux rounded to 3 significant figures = 4.04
